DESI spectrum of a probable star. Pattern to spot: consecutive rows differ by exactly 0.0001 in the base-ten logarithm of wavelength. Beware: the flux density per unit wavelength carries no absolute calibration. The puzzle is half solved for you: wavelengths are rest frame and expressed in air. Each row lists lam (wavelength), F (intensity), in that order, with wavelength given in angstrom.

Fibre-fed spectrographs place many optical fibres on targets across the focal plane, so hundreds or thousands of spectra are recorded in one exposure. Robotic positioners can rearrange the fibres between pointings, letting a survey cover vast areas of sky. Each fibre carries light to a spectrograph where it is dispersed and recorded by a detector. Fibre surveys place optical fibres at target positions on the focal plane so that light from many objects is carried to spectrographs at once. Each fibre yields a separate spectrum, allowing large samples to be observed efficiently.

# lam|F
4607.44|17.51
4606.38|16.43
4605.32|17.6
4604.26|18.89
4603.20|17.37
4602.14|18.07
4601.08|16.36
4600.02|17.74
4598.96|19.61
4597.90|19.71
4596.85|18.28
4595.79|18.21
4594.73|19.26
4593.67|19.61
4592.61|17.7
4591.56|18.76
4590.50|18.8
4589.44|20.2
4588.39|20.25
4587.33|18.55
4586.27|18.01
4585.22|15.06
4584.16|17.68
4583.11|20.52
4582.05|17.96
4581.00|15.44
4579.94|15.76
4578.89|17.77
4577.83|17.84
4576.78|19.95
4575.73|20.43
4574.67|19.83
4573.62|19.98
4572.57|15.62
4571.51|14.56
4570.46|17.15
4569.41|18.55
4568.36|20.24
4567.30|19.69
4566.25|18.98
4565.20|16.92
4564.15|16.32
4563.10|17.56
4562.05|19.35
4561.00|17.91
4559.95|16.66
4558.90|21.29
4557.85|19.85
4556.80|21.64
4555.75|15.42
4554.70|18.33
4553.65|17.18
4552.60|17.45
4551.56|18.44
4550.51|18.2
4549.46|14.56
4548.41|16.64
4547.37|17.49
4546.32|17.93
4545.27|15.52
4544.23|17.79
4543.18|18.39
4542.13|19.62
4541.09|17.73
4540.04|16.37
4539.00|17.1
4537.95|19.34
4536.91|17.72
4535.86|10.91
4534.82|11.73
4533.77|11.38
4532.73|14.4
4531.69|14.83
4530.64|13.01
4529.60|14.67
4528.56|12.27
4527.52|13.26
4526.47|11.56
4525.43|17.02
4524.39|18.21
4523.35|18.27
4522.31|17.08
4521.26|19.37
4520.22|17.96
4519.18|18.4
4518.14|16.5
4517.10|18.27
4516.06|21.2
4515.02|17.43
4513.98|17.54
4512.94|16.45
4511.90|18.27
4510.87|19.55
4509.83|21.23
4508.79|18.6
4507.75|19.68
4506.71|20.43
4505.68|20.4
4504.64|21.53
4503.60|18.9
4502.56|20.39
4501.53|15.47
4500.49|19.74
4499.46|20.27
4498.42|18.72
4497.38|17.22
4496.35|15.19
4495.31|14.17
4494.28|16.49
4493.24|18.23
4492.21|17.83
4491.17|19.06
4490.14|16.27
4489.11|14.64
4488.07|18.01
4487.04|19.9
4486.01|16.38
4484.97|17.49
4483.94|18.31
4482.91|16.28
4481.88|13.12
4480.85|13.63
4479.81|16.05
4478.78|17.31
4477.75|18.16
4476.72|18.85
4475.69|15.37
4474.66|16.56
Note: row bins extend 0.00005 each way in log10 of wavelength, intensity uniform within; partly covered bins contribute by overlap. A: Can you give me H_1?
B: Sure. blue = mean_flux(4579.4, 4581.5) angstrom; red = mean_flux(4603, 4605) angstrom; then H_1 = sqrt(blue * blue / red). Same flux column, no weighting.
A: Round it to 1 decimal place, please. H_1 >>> 3.7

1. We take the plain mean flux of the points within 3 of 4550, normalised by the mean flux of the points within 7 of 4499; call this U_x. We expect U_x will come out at 0.94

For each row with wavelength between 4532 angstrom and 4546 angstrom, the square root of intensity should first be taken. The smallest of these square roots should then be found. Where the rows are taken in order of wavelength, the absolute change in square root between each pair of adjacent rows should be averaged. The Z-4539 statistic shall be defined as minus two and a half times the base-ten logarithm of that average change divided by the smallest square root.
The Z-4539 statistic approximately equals 2.83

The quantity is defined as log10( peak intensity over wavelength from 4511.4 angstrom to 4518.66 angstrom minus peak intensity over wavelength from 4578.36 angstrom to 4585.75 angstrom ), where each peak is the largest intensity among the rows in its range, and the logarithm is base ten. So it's -0.17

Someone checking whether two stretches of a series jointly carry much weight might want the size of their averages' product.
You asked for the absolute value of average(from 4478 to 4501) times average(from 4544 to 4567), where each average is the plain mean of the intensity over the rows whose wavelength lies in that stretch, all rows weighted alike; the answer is 303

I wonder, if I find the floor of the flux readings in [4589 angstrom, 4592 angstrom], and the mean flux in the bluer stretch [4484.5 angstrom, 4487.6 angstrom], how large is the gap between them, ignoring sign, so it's 0.8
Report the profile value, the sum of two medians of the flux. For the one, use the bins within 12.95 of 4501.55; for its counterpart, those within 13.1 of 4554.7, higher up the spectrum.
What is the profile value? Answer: 36.5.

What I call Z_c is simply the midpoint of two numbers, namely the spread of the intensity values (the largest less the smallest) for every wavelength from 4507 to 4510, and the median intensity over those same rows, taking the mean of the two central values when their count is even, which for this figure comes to 11.2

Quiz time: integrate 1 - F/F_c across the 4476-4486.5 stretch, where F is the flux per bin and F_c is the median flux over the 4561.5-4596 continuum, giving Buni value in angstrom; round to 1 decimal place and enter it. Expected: 1.1 angstrom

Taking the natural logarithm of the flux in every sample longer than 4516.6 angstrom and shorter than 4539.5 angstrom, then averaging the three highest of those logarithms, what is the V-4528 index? 2.95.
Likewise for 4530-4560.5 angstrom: 3.04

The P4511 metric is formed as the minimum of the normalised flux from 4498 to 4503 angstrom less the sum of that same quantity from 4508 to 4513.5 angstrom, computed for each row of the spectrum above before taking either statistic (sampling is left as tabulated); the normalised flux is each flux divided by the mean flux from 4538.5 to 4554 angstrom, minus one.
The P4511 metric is -0.53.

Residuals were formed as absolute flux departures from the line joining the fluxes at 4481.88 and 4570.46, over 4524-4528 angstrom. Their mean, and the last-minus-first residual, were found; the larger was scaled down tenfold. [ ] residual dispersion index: 0.26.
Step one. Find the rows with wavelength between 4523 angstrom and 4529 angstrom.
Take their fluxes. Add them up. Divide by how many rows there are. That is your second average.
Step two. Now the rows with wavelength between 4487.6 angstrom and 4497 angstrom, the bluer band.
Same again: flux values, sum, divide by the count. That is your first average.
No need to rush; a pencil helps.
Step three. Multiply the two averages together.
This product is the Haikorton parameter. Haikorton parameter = 251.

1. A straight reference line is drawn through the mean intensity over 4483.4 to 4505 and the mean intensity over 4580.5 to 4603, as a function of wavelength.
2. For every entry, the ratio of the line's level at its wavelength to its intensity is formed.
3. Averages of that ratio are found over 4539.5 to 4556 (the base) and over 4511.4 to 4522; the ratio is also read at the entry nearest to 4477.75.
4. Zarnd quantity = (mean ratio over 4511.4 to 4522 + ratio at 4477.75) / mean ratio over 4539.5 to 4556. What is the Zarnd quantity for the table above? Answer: 1.87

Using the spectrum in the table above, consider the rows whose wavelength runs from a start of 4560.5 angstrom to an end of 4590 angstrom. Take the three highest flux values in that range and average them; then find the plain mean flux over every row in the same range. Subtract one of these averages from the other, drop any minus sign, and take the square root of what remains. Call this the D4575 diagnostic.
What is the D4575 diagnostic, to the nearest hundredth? 1.50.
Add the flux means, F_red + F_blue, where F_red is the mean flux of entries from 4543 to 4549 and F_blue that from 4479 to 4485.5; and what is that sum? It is 33.1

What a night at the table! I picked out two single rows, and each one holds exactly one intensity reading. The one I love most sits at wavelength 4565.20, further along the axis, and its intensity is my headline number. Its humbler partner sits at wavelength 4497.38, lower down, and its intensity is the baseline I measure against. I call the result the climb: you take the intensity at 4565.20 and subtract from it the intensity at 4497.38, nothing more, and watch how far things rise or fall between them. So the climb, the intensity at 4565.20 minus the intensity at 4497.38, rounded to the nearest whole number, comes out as 0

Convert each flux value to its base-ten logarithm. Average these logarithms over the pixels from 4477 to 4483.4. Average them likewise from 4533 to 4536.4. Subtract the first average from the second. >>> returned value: -0.14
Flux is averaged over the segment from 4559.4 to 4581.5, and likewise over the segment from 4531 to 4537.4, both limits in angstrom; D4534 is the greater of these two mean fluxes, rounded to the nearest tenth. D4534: 17.9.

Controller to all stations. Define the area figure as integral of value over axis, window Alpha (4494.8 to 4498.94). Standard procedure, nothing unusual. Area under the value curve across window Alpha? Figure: 68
